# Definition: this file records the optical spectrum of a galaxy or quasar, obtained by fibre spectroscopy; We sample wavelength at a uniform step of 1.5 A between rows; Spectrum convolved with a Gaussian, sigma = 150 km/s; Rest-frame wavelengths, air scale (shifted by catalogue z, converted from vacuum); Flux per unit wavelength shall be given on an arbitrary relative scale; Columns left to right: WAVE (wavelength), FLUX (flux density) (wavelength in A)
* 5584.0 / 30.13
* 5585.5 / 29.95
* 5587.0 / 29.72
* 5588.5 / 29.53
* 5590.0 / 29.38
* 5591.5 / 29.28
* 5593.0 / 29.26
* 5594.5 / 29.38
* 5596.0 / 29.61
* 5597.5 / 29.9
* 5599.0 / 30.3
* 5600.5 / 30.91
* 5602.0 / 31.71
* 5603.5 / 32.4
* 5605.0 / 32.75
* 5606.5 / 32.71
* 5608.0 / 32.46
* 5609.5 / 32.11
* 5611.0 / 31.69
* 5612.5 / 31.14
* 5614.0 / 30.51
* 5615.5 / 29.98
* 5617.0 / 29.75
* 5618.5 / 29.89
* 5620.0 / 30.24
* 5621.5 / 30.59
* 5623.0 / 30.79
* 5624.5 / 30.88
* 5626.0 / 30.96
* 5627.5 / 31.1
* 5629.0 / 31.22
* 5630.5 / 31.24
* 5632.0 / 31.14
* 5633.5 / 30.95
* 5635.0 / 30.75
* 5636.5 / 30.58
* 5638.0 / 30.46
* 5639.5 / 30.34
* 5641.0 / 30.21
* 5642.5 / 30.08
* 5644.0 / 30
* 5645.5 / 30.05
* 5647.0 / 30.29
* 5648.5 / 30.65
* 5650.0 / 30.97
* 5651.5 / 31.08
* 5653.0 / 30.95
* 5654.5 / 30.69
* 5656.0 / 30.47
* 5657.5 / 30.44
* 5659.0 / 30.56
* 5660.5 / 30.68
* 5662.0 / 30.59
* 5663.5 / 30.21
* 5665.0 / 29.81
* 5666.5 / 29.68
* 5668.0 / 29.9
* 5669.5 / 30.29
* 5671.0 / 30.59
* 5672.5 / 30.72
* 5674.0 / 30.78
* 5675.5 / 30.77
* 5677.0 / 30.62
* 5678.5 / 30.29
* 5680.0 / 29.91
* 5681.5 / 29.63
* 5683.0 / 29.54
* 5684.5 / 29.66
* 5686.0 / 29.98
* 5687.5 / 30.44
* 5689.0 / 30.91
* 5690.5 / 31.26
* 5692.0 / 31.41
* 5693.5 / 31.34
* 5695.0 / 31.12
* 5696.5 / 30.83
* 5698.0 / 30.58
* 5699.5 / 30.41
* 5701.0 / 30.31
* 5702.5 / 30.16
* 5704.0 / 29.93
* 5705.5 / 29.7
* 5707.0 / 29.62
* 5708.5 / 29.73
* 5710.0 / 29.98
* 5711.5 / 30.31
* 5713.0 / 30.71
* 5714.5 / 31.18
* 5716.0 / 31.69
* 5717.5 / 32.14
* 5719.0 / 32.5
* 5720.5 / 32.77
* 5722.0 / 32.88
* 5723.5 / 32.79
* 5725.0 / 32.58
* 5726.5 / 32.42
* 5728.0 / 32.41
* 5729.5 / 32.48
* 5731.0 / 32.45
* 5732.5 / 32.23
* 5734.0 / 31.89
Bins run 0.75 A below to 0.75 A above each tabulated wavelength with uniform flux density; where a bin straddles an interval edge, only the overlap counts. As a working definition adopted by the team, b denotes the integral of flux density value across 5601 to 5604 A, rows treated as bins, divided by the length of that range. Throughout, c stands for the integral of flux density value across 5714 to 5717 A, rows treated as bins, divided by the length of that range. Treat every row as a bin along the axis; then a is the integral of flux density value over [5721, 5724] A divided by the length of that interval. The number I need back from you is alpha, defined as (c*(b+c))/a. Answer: 60.9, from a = 32.8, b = 31.9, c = 31.5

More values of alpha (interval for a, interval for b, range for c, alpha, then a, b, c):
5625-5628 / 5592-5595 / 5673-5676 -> 59.6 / 31.0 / 29.3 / 30.8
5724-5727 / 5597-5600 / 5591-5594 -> 53.5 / 32.5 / 30.2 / 29.3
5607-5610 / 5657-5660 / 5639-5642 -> 56.9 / 32.3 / 30.5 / 30.3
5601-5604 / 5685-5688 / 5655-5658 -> 57.9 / 31.9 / 30.1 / 30.5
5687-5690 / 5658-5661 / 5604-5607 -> 67.3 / 30.7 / 30.6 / 32.7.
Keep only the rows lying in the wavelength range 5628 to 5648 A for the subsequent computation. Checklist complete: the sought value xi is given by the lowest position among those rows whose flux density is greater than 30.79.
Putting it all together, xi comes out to 5629.0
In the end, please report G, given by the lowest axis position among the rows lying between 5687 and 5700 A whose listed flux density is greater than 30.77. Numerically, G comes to 5689.0 A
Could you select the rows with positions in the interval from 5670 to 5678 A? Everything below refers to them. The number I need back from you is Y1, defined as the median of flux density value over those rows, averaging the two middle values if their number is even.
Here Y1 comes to 30.7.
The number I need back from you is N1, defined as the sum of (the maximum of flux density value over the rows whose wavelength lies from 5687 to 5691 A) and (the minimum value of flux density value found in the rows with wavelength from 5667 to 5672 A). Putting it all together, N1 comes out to 61.2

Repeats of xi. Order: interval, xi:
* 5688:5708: 5689.0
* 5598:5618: 5600.5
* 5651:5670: 5651.5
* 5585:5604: 5600.5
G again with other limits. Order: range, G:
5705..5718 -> 5714.5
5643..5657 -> 5650.0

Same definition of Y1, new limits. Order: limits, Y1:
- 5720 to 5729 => 32.7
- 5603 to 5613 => 32.4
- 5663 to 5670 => 29.9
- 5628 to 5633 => 31.2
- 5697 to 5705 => 30.3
